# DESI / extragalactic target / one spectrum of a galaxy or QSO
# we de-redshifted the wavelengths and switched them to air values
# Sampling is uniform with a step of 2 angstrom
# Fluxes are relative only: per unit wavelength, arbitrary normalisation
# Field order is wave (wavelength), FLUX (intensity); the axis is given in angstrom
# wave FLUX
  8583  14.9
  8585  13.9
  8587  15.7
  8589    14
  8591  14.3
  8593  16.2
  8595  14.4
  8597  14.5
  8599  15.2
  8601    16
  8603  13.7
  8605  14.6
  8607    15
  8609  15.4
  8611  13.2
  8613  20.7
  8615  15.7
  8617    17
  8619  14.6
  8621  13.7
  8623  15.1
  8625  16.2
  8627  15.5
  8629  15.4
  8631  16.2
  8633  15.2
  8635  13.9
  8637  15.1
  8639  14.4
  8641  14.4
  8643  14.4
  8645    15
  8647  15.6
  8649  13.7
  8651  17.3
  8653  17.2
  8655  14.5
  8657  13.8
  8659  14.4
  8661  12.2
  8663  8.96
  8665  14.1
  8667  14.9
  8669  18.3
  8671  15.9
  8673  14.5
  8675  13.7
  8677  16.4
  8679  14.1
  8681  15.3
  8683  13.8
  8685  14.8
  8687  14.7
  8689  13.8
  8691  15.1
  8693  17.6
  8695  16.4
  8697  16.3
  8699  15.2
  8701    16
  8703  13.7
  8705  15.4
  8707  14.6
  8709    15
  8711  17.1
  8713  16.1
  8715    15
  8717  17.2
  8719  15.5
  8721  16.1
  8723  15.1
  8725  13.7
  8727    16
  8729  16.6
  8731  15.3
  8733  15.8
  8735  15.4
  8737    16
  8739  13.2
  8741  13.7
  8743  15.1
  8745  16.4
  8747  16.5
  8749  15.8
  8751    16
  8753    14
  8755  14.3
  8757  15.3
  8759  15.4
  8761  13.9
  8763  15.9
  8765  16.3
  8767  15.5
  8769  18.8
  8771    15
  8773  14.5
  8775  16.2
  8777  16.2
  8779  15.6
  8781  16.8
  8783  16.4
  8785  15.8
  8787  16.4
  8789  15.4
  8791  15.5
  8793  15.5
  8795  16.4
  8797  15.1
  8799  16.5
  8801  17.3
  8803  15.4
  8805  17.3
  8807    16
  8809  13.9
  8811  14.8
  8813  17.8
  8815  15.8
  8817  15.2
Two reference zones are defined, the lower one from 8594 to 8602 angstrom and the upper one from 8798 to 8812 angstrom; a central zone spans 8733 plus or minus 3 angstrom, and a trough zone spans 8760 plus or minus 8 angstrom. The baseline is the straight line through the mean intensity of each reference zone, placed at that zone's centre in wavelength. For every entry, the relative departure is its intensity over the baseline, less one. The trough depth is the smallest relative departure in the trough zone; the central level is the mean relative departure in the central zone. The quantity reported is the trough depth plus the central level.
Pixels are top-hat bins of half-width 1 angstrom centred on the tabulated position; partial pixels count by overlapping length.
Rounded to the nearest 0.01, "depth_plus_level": -0.12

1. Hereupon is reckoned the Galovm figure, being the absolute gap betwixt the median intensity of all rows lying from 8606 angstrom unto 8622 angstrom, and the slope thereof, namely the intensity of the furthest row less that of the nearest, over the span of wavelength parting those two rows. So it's 15.3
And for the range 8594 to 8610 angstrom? 14.7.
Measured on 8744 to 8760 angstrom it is 15.7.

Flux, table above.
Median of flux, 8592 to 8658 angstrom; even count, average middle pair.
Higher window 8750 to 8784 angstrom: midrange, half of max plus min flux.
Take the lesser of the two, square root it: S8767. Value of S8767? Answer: 3.89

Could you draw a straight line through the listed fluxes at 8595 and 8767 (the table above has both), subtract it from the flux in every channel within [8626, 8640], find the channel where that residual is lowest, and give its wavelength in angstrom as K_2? 8635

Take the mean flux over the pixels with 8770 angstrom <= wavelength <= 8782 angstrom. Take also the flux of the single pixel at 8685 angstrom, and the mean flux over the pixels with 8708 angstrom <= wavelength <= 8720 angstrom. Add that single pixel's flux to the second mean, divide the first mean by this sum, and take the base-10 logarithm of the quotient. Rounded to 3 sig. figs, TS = -0.292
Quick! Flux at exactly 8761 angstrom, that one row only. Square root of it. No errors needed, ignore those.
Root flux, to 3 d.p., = 3.728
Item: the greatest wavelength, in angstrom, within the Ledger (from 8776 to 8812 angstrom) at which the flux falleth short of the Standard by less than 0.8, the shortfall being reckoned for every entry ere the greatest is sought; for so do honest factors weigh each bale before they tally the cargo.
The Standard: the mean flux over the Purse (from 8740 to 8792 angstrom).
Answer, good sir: 8807 angstrom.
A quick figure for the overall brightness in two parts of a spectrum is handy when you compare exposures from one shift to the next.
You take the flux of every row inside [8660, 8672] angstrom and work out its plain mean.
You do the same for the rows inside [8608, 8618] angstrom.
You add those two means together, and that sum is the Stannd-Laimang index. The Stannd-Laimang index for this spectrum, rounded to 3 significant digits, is 30.5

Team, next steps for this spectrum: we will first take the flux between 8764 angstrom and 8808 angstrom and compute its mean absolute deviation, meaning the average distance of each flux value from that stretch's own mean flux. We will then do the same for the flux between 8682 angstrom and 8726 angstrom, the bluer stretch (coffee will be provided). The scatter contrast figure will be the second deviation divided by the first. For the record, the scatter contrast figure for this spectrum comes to 1.30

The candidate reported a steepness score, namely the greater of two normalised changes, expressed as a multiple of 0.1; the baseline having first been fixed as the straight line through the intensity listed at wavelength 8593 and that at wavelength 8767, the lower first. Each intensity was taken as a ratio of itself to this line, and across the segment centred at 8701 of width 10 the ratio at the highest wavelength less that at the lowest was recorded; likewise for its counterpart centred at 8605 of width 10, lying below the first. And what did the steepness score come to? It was -0.4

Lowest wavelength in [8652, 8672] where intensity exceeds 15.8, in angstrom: 8653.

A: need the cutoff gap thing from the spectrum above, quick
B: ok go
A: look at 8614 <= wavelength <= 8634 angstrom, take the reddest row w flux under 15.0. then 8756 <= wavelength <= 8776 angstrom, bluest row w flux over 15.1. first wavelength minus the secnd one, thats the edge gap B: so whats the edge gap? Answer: -136 angstrom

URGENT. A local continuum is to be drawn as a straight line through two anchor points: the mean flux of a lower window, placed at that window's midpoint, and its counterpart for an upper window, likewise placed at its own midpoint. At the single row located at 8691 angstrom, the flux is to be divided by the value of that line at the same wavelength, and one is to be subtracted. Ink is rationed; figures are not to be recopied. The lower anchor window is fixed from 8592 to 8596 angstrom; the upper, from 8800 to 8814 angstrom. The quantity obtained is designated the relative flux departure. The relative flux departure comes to -0.04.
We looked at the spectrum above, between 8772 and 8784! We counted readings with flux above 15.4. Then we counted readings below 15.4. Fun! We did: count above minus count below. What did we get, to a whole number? 4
